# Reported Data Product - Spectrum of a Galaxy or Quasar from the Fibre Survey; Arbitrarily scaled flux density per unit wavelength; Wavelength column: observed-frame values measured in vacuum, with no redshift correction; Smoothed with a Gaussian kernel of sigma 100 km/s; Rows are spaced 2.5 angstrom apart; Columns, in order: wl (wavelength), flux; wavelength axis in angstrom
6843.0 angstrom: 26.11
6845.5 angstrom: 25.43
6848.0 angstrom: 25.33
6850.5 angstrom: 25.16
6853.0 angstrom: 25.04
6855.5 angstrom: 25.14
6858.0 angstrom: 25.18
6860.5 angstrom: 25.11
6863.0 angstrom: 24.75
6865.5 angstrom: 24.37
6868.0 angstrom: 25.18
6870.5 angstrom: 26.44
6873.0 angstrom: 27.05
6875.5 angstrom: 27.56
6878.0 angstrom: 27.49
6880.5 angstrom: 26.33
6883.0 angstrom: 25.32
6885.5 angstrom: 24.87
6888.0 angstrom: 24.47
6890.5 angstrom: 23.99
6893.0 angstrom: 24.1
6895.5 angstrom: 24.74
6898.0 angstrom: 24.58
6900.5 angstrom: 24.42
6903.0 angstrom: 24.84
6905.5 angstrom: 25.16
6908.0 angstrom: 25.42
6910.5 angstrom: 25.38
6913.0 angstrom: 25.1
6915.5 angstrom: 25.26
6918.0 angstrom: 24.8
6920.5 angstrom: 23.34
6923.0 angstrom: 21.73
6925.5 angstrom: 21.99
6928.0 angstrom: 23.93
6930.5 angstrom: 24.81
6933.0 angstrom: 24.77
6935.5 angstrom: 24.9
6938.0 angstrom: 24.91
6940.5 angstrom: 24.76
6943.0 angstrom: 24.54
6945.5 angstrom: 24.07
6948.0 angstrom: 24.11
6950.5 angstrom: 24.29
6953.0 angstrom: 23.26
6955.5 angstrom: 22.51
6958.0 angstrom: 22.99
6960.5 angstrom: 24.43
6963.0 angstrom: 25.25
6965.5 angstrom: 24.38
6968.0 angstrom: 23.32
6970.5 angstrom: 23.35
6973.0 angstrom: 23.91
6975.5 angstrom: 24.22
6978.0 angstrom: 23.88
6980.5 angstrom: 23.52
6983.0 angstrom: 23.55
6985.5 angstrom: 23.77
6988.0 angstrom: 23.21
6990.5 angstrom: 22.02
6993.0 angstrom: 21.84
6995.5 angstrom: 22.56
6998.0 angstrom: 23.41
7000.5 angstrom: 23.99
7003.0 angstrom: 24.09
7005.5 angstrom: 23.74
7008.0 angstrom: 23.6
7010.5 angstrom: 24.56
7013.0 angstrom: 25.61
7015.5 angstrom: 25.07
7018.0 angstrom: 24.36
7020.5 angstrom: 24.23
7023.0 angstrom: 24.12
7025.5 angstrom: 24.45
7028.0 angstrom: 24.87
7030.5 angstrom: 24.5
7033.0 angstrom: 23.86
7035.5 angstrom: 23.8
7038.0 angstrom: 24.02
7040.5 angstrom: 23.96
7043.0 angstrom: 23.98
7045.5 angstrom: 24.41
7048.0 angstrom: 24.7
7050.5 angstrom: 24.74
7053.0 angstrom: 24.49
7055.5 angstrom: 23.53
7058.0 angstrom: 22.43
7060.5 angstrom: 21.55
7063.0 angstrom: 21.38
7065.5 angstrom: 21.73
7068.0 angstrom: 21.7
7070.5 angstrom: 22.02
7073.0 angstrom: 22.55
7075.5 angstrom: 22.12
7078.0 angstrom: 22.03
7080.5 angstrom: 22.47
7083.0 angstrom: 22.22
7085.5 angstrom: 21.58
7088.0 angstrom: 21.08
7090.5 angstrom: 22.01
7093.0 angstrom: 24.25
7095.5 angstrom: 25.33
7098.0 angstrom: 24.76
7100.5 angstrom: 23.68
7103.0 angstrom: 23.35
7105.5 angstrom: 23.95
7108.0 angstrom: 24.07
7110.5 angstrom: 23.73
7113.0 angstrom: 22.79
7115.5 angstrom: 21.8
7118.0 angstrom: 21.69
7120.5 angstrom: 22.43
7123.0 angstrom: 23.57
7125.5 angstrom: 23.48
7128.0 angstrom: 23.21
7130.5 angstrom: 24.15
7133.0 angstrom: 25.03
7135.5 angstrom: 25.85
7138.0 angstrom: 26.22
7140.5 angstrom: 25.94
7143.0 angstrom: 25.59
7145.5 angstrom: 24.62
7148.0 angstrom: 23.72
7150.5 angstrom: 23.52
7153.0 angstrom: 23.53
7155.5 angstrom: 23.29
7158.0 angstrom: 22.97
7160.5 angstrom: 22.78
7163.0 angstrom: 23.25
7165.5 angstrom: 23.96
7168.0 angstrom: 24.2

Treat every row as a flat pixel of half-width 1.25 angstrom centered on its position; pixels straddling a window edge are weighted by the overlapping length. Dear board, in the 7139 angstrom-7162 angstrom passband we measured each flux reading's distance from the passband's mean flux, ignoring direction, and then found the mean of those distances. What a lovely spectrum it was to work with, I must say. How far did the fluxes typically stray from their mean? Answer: 0.9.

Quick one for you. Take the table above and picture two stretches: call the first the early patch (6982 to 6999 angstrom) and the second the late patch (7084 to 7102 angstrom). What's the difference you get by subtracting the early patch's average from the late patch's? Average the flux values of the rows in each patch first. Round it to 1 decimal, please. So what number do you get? 0.3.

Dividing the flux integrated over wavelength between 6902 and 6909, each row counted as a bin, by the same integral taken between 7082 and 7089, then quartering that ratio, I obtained 0.291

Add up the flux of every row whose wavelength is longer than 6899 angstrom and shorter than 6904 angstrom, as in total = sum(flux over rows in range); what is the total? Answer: 49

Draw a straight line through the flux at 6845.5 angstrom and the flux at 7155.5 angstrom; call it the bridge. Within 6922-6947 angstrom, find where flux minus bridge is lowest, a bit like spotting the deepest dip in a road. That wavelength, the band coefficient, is 6923.0 angstrom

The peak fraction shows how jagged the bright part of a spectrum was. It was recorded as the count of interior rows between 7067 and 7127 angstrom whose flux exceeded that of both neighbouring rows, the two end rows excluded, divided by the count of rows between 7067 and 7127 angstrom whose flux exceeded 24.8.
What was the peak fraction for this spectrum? 5.00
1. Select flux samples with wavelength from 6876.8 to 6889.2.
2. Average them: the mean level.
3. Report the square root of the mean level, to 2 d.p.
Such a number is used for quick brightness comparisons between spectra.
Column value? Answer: 5.07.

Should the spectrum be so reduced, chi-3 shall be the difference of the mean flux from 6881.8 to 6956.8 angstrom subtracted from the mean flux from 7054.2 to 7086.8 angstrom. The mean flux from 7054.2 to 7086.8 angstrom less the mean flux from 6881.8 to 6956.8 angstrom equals -2.2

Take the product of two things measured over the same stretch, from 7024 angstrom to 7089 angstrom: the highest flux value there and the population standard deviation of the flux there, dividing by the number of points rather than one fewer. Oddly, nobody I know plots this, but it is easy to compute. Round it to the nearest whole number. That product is 31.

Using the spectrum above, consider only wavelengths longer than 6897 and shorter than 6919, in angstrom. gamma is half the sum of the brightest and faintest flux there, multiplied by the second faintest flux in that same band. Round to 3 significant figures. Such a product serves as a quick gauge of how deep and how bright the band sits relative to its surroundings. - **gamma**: 613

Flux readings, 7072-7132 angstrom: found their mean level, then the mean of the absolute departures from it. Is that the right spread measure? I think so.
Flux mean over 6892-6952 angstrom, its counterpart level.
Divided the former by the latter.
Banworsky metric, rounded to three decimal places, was 0.039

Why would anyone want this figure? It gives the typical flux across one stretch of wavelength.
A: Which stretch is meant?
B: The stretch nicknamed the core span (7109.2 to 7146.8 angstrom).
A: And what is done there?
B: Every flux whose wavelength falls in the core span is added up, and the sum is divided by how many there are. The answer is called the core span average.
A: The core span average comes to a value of 24.0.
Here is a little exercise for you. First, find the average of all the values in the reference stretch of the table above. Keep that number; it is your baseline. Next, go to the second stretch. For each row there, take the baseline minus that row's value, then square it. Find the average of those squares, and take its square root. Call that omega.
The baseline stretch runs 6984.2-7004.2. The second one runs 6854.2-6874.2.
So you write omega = 2.4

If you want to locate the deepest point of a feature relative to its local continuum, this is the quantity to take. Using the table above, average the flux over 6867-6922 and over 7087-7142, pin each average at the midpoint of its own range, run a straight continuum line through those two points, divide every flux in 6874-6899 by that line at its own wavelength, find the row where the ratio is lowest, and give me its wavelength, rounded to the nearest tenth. 6890.5 angstrom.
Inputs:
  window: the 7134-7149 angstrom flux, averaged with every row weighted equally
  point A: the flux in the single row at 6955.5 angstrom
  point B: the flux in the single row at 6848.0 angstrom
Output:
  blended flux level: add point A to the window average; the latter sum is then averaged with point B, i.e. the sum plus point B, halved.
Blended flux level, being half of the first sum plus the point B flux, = 36.6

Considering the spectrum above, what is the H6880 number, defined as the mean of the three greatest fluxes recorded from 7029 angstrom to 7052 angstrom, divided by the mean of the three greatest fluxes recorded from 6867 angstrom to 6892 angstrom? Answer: 0.901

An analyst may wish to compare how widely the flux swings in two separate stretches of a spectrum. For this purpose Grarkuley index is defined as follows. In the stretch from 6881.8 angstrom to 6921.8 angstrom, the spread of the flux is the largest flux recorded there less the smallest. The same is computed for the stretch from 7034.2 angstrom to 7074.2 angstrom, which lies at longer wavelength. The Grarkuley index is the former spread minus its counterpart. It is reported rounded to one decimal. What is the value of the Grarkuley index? -1.3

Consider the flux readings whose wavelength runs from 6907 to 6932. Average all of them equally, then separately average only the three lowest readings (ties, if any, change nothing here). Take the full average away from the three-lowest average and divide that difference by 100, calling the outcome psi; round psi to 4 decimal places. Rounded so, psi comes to -0.0182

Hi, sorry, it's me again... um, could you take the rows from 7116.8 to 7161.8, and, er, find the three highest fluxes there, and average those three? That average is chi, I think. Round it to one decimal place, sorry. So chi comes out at 26.0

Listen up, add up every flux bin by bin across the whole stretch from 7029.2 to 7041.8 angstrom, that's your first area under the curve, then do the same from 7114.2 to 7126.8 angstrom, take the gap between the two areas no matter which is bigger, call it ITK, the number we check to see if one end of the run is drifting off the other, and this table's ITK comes 18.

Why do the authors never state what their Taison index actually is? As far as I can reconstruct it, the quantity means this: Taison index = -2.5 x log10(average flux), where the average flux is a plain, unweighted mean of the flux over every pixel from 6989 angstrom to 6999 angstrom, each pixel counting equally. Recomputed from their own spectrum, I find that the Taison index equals -3.38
